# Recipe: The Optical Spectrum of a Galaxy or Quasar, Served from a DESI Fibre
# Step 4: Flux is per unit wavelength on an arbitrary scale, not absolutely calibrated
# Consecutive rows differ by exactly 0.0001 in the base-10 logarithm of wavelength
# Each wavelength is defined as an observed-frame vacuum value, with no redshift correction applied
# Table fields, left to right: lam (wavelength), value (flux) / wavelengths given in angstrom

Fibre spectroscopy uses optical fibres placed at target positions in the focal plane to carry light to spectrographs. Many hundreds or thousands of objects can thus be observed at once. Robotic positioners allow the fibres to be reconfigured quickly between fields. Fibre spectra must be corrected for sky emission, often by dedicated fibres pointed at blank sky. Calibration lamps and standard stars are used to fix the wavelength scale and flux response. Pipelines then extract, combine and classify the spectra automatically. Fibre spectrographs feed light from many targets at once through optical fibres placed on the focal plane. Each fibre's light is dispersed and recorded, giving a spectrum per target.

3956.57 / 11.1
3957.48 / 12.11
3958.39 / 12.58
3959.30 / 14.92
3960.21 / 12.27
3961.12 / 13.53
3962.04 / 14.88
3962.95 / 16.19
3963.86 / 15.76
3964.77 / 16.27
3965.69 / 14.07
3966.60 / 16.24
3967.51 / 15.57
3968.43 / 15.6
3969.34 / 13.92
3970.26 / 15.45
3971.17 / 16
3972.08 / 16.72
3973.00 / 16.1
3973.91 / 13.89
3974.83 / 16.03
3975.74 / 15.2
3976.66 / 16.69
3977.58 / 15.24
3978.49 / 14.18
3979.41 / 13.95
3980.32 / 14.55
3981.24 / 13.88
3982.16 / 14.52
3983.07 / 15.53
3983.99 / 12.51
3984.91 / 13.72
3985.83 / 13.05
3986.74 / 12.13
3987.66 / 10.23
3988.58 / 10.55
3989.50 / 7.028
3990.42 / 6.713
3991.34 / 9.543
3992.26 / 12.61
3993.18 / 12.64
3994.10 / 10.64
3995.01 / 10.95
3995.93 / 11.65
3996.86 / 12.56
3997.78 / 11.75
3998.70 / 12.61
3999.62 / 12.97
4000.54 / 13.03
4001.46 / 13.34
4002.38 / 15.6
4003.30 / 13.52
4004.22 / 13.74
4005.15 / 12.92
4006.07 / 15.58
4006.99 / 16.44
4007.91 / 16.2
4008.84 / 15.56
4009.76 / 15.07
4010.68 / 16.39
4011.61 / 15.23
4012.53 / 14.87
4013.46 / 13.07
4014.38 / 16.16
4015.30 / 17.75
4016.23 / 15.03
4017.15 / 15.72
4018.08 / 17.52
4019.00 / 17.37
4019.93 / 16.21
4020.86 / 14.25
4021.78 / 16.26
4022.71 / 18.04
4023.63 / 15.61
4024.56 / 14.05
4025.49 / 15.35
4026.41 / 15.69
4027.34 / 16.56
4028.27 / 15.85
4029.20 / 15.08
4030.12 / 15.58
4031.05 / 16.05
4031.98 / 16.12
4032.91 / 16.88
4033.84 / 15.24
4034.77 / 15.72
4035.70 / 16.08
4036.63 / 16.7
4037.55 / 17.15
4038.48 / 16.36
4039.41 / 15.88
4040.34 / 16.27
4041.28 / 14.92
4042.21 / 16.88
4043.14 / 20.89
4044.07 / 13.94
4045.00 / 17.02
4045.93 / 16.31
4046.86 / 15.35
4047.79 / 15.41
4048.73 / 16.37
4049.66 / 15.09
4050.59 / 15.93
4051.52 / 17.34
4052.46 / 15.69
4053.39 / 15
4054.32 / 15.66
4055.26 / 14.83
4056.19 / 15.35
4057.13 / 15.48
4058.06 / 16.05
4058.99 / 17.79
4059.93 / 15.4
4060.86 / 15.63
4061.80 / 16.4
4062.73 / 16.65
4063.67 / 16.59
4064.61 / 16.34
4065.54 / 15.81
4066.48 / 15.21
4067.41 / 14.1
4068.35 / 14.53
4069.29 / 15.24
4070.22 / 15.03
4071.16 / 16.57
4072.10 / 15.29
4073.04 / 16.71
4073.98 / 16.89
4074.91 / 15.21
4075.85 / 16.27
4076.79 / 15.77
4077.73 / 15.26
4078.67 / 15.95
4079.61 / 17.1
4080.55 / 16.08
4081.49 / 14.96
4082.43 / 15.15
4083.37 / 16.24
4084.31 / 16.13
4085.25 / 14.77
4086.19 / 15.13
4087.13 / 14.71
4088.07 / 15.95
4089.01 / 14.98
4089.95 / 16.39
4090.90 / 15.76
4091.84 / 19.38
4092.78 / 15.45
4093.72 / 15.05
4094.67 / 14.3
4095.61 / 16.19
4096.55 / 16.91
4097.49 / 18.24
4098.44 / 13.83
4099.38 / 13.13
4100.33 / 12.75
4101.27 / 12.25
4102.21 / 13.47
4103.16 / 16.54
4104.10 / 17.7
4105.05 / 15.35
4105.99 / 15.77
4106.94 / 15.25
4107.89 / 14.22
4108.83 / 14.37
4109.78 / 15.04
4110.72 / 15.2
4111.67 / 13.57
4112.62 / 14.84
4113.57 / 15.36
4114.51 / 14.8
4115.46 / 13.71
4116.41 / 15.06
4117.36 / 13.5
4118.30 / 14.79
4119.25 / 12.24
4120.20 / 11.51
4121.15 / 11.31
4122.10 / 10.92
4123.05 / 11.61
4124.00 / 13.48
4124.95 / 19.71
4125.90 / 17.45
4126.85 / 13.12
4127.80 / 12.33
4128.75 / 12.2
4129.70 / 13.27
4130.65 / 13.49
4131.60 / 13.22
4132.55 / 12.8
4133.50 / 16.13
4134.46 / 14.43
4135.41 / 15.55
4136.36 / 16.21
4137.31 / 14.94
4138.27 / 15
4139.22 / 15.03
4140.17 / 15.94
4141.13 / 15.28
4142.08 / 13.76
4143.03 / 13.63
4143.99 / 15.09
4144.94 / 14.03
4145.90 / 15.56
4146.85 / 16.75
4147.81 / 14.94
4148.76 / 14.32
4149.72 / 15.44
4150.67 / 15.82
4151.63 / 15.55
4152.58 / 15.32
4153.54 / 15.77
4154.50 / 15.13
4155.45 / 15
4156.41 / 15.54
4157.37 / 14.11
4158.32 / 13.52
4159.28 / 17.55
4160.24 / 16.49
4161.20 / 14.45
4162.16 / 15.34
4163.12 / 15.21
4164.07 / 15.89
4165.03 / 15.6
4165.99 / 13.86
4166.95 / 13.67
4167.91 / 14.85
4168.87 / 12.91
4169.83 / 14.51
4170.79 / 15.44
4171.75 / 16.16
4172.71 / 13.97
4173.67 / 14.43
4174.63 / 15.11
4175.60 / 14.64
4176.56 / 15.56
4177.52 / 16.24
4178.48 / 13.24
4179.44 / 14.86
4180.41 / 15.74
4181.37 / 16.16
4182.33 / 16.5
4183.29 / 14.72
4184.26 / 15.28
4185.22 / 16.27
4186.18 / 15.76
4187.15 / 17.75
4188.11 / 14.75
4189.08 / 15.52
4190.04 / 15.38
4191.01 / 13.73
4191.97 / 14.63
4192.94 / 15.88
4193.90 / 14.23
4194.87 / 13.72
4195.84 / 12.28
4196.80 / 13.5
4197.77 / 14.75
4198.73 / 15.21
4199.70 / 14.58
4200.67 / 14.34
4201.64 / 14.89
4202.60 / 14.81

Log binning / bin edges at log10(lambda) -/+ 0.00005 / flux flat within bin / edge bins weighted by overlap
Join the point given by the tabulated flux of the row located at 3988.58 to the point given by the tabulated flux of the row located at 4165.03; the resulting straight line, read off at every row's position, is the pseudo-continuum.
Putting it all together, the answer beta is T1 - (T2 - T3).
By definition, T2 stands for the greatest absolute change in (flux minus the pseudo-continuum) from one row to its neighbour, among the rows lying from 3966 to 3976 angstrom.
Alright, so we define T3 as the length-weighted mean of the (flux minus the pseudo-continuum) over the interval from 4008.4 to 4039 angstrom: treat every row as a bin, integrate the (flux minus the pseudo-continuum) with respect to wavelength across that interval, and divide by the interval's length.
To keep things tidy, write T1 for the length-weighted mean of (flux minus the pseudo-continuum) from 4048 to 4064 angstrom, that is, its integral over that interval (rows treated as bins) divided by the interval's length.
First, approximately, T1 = 3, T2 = 2.2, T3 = 4.3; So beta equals 6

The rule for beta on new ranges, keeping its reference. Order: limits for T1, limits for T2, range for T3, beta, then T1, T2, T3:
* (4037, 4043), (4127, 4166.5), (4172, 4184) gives 0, 4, 4.0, -0.8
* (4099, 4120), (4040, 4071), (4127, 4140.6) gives -7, 0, 7.0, -0.4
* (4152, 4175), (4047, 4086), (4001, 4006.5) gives 0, -1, 2.4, 3.1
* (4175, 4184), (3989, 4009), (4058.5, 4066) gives 0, -1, 3.0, 3.7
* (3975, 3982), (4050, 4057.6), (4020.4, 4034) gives 7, 5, 1.7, 4.1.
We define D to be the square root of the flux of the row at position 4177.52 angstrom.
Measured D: 4.03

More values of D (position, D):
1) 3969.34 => 3.73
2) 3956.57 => 3.33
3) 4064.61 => 4.04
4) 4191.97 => 3.82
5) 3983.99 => 3.54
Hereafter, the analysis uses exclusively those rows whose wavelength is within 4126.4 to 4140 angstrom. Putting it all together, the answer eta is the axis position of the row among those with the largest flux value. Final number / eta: 4136.36 angstrom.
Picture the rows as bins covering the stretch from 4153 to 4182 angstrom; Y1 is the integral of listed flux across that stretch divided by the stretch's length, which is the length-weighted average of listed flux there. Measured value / 15.0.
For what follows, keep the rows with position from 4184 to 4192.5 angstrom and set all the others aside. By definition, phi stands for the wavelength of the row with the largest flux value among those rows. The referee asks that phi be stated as 4187.15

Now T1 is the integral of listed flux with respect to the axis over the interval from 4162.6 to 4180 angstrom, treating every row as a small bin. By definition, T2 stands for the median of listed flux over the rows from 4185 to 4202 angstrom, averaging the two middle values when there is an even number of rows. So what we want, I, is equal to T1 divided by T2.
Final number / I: 17.45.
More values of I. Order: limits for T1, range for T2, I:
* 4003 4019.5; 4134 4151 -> 16.95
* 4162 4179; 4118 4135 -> 19.12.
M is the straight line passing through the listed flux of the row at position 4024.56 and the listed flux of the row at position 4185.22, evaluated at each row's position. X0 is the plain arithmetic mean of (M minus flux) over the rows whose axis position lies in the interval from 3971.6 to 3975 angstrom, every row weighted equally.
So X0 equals -2.3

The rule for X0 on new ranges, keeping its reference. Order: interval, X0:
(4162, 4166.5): 0.8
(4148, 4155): 0.5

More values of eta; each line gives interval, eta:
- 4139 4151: 4146.85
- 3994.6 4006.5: 4002.38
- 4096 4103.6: 4097.49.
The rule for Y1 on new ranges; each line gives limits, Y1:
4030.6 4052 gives 16.3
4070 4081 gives 16.0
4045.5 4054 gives 15.8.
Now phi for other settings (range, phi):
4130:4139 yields 4136.36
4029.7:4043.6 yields 4043.14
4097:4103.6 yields 4097.49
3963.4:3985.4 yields 3972.08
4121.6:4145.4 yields 4124.95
